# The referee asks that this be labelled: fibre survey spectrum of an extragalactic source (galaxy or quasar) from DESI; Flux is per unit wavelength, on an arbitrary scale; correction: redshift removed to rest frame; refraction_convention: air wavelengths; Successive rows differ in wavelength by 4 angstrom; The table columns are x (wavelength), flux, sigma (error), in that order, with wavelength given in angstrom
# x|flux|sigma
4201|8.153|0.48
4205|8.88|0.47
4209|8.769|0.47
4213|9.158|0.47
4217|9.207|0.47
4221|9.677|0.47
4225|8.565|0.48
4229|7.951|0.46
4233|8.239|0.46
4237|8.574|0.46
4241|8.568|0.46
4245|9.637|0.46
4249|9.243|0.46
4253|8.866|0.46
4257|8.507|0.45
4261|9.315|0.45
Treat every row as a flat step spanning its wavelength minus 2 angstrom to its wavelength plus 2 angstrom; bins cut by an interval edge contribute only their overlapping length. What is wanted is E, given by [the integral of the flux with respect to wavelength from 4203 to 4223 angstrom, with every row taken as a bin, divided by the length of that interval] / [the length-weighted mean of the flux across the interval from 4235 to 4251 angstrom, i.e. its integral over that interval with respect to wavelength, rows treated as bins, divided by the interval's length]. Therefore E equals 1.01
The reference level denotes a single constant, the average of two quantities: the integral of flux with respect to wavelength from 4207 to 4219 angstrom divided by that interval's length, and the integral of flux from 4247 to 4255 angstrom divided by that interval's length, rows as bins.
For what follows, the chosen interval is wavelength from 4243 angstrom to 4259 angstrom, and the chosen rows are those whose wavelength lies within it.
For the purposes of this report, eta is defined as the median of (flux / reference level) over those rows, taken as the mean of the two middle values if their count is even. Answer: 1.001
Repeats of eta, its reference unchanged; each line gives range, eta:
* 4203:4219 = 0.997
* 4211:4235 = 0.979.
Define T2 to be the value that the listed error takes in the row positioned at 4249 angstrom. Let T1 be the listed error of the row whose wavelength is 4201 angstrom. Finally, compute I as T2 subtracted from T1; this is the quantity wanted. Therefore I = 0.020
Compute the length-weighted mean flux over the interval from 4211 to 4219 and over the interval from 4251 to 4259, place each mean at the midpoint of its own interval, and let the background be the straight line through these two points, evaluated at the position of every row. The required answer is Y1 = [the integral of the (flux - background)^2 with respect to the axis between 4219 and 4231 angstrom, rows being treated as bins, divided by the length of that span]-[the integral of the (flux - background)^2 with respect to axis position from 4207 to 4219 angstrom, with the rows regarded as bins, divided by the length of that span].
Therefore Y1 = 0.48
